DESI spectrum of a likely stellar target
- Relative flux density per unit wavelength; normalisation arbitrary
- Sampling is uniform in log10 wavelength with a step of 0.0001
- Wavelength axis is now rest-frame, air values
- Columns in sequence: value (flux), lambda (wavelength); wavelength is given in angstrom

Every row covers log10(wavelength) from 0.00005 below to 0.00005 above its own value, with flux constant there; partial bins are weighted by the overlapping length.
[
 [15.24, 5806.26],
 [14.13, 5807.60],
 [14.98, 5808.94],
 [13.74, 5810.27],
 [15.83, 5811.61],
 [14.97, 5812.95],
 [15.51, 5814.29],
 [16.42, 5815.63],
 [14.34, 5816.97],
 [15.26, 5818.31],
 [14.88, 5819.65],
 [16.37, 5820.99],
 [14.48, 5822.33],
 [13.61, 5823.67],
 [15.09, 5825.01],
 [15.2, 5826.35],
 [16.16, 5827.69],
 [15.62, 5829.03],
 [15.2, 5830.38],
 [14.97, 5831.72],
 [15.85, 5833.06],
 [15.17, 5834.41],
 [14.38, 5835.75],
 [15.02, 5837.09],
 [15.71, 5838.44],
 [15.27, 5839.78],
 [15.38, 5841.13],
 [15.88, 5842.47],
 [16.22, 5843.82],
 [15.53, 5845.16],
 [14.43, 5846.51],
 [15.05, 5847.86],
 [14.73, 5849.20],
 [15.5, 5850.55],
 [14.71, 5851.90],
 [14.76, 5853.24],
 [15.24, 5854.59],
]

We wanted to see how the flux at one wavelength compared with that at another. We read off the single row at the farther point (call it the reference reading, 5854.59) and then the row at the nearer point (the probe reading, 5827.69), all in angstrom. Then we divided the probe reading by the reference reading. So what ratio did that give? 1.06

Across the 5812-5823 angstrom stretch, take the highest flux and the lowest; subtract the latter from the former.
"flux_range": 2.1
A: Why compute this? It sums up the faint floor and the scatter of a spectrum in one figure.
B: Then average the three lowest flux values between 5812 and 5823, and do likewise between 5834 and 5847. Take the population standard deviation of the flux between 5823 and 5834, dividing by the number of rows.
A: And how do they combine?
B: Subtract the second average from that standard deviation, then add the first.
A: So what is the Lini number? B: 0.7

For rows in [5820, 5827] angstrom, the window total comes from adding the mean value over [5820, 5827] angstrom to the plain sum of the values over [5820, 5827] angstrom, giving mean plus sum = 89.7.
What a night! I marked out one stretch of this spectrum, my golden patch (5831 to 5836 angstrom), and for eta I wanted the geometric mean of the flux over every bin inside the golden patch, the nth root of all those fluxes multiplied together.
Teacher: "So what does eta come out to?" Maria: 15.1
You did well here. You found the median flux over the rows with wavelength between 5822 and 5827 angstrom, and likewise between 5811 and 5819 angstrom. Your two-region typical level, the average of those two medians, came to 15.1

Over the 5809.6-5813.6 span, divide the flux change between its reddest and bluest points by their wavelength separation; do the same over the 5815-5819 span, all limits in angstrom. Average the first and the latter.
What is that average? 0.01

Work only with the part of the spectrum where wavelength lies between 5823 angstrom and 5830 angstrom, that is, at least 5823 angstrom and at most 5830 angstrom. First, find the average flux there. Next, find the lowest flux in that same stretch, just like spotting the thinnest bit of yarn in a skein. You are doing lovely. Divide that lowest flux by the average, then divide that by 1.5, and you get 0.599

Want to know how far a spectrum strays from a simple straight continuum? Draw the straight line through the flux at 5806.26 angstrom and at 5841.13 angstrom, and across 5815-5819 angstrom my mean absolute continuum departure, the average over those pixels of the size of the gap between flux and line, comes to 0.70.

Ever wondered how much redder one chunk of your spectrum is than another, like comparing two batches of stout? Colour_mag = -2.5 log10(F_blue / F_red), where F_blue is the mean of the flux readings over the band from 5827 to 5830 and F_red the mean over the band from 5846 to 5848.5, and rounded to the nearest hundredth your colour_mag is -0.08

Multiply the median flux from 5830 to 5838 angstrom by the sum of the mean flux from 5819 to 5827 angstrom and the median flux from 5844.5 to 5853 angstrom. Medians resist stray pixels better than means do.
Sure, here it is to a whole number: 450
